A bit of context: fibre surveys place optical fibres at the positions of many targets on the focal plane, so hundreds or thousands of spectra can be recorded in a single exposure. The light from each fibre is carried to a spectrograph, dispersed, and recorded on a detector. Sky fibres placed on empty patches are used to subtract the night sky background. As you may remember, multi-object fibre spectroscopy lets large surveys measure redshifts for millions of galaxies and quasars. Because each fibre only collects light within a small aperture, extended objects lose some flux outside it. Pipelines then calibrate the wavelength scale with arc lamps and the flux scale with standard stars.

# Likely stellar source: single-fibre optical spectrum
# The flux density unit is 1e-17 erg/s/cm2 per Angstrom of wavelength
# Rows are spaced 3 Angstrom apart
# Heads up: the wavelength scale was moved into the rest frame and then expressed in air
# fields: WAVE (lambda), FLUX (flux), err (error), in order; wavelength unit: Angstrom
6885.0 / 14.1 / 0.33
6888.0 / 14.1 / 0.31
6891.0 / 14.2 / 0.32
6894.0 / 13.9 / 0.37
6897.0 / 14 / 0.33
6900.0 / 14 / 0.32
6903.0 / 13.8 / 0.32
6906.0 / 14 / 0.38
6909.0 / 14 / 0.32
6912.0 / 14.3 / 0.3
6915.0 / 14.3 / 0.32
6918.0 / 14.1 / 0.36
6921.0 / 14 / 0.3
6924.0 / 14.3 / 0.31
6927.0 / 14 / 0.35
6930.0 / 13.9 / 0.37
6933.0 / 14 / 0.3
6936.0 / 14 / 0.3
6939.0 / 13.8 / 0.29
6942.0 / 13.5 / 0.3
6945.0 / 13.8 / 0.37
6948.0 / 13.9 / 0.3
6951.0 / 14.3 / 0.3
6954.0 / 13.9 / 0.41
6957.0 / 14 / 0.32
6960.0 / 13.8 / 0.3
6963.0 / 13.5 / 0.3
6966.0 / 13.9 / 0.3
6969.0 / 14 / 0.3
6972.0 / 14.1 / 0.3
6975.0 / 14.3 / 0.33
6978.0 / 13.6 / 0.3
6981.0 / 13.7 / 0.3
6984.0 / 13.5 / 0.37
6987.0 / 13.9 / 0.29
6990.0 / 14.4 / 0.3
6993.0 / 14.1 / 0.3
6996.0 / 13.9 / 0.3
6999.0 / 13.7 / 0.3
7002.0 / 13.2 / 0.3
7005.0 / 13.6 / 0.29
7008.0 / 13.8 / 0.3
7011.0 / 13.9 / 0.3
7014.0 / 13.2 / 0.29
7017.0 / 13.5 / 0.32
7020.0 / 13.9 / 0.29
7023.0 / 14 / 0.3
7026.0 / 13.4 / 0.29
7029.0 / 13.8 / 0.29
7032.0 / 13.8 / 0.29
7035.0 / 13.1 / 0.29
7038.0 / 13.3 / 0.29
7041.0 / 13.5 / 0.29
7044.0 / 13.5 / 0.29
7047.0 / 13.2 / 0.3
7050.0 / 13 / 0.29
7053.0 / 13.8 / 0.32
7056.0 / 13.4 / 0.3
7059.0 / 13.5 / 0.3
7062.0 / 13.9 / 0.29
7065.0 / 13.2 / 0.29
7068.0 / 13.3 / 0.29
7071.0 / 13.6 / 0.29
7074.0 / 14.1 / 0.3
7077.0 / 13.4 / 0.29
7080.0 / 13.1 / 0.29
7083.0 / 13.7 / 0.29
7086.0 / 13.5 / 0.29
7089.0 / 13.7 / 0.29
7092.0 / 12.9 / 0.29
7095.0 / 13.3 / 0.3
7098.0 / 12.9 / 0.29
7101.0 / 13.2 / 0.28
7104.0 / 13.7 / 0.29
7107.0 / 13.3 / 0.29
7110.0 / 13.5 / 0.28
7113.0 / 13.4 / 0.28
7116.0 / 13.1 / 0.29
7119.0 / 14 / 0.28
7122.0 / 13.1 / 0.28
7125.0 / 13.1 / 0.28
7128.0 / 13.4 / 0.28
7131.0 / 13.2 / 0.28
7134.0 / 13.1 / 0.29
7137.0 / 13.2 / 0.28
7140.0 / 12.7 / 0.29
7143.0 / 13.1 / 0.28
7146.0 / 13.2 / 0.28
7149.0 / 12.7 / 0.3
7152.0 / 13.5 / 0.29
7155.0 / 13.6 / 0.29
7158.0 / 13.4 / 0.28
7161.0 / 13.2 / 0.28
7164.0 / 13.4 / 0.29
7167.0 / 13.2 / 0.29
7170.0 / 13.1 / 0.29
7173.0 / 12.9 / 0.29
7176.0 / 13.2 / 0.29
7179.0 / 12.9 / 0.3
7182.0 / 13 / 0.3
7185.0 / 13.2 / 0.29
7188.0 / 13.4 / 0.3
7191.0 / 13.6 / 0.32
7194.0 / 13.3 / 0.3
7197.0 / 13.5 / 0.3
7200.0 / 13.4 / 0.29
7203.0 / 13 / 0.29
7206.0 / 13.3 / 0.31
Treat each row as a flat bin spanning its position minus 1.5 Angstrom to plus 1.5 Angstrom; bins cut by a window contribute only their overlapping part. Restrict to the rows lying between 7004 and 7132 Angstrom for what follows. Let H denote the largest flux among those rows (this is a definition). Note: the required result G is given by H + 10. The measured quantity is 24.1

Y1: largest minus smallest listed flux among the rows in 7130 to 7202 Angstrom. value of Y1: 0.90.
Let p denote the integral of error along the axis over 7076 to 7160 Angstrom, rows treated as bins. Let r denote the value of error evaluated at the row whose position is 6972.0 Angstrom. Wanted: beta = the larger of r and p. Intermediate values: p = 24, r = 0.300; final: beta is 24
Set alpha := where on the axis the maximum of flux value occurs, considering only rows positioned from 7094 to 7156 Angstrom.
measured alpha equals 7119.0 Angstrom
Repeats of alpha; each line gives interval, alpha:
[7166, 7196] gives 7191.0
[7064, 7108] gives 7074.0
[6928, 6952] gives 6951.0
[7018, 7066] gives 7023.0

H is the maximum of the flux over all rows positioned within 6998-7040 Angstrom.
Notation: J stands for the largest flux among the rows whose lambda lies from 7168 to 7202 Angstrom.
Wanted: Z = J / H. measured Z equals 0.97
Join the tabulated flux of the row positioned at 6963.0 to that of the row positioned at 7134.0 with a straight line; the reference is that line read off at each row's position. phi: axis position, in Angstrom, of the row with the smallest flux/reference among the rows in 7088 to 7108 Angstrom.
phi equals 7092.0 Angstrom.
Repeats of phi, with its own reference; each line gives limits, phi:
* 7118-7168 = 7140.0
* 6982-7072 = 7050.0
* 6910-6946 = 6942.0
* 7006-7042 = 7035.0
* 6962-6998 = 6963.0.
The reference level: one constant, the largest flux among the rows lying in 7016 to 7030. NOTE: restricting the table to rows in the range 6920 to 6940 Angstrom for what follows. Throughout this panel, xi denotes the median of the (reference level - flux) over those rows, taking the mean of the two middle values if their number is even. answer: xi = 0.0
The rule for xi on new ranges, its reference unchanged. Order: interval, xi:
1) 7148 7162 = 0.6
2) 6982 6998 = 0.1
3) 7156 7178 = 0.8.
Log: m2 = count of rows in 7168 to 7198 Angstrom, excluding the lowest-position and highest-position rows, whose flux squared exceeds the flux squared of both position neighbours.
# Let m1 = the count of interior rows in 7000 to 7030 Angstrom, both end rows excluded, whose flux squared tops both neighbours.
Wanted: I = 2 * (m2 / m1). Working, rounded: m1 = 2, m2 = 2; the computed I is 2.0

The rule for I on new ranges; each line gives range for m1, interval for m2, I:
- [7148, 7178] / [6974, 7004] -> 2.0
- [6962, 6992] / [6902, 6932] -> 1.0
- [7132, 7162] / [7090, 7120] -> 2.0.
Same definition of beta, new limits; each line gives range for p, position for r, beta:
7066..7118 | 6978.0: 15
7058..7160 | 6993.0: 29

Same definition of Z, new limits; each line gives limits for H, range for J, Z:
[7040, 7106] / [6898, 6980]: 1.01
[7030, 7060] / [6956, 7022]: 1.04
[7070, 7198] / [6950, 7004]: 1.02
